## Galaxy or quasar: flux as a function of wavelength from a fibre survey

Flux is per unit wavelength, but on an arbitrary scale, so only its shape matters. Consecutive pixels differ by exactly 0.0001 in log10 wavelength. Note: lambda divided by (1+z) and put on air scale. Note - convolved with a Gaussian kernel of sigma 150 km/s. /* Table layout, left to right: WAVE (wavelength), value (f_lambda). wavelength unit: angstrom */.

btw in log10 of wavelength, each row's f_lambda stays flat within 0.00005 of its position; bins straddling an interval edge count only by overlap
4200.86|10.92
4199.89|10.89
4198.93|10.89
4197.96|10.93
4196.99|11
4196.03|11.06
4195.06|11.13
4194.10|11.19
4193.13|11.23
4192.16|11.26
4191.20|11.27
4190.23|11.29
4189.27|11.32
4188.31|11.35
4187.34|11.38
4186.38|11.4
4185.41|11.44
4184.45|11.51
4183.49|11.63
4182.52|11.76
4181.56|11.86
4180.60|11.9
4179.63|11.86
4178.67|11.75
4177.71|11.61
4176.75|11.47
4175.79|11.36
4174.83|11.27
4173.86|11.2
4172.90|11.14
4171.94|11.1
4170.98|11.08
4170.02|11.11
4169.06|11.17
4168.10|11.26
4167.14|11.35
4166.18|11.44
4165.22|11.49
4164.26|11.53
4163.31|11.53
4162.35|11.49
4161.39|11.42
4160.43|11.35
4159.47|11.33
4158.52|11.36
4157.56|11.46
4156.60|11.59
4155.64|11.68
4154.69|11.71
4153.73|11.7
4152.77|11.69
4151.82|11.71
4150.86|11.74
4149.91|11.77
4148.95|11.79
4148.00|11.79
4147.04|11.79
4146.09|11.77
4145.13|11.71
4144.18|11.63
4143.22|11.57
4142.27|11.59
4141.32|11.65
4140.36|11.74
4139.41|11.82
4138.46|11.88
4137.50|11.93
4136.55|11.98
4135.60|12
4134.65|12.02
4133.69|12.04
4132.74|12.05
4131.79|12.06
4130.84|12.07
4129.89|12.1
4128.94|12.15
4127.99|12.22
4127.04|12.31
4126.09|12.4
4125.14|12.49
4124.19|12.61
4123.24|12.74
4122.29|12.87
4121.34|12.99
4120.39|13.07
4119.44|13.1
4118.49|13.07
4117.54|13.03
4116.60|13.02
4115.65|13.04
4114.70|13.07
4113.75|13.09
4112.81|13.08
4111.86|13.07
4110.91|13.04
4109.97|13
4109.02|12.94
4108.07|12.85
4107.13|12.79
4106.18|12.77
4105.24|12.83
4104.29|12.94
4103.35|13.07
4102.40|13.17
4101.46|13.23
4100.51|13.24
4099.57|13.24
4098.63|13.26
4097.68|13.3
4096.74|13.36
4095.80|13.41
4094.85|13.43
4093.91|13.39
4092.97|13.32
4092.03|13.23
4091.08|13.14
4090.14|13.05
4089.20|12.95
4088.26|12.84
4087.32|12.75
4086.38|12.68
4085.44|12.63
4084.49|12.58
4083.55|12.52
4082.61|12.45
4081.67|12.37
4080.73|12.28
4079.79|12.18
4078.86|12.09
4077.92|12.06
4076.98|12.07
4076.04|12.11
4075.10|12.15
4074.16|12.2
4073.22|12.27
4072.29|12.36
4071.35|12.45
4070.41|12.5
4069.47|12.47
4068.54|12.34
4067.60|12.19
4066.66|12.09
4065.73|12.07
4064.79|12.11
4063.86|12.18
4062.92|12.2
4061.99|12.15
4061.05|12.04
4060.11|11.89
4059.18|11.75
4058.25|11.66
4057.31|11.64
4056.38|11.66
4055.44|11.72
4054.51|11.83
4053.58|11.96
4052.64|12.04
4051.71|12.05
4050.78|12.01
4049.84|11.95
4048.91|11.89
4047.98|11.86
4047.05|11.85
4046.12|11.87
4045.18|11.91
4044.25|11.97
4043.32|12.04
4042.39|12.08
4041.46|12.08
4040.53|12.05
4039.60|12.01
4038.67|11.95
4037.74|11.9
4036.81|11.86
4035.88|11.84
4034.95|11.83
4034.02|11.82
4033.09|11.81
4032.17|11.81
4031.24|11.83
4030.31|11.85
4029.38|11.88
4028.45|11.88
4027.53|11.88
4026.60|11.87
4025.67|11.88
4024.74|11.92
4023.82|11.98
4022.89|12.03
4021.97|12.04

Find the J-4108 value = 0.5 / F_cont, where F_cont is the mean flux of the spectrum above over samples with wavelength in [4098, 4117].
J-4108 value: 0.0384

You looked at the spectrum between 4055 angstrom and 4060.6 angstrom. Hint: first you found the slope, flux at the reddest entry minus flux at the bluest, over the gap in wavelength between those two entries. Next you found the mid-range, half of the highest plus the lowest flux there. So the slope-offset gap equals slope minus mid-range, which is -11.7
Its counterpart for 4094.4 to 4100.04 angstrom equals -13.4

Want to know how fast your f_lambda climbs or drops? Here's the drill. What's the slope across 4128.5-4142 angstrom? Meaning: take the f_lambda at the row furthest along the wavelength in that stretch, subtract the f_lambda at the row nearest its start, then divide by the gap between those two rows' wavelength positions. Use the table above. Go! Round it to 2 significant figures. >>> -0.040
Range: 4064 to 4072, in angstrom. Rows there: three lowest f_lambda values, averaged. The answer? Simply 12.1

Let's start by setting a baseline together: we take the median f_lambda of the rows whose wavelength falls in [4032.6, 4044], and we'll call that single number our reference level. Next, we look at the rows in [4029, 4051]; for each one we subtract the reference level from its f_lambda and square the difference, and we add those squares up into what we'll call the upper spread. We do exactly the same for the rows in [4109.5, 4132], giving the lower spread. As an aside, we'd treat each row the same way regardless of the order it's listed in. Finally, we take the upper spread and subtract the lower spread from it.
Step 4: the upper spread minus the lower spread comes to -19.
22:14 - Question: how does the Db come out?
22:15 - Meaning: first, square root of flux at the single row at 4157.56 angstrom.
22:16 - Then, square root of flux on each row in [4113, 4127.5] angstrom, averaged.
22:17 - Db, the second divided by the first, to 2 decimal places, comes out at 1.06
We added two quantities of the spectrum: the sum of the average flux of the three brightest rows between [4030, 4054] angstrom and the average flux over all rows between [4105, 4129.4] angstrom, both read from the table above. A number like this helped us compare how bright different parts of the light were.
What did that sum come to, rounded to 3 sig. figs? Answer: 24.9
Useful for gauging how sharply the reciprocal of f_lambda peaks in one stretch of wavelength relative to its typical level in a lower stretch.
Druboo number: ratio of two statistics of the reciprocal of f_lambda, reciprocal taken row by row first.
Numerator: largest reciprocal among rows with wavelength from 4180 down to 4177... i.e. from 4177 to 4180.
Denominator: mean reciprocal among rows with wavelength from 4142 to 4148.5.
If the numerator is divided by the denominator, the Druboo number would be 1.01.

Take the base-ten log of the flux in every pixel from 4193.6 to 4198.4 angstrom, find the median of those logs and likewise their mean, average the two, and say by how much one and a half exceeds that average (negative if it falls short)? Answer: 0.456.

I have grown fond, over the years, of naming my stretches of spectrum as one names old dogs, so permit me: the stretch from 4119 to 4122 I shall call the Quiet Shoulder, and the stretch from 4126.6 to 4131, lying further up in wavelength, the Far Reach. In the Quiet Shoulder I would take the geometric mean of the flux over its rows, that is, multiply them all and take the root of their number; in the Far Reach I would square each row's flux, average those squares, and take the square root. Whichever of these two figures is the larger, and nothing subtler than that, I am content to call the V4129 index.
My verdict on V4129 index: 13.1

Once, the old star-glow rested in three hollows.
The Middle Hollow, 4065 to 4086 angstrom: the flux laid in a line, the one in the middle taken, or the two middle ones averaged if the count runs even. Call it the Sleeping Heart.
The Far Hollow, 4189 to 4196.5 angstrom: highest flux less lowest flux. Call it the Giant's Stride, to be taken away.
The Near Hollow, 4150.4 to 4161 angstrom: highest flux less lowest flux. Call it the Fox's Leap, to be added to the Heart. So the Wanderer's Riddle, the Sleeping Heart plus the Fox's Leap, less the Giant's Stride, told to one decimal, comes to 12.4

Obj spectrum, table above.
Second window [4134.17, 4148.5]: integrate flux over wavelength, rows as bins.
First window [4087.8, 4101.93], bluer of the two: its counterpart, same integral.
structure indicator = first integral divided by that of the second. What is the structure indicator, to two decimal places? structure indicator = 1.11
